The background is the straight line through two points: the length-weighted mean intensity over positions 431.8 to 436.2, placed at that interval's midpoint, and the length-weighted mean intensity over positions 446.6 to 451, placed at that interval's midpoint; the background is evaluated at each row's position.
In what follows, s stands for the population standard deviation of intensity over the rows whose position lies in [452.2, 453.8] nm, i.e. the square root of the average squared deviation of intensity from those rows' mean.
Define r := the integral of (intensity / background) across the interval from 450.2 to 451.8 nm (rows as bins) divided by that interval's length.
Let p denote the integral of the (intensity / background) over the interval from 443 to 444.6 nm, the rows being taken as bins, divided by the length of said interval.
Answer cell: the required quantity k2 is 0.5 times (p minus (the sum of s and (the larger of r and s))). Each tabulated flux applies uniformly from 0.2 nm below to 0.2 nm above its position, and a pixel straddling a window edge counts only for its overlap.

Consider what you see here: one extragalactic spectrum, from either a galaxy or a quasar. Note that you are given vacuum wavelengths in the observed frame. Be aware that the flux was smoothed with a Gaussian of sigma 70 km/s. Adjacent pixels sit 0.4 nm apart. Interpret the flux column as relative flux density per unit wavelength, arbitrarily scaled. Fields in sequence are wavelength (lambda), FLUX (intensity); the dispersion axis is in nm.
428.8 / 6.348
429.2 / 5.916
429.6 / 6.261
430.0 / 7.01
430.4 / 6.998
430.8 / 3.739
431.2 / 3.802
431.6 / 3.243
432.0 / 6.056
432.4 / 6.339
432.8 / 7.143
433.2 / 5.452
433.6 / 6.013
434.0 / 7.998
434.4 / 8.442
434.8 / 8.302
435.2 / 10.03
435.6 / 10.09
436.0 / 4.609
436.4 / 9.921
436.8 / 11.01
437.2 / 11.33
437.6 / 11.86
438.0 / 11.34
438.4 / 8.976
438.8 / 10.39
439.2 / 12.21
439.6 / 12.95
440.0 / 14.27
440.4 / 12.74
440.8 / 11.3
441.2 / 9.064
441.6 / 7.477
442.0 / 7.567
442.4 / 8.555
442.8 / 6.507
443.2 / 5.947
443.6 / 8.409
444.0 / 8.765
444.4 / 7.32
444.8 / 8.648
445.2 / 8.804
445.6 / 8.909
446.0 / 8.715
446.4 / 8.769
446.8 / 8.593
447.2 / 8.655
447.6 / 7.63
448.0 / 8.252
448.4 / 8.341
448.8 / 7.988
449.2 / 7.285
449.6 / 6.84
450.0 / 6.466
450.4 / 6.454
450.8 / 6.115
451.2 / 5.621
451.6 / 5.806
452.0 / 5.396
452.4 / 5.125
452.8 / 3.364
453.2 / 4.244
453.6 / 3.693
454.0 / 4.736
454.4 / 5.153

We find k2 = -0.22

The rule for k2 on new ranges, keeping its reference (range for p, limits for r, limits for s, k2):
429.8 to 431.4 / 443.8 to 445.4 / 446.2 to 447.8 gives -0.42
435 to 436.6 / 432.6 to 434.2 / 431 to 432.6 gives -0.77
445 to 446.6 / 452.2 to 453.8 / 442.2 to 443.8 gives -0.56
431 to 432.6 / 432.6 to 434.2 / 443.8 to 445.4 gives -0.43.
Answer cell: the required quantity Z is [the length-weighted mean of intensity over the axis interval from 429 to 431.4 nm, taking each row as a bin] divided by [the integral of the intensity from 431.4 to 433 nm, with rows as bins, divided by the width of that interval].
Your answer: 0.99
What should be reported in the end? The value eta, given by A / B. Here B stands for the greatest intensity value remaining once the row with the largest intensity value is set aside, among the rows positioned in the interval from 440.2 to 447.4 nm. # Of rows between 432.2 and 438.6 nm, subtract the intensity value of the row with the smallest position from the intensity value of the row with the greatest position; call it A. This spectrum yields 0.23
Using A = 3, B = 11.3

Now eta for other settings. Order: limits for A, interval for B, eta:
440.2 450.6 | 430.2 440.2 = -0.49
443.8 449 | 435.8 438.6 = -0.07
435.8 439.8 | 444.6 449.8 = 0.95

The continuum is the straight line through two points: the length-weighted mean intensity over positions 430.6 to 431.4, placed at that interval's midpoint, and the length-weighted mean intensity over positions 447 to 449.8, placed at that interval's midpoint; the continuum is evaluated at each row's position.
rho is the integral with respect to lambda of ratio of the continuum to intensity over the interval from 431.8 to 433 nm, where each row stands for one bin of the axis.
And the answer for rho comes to 0.8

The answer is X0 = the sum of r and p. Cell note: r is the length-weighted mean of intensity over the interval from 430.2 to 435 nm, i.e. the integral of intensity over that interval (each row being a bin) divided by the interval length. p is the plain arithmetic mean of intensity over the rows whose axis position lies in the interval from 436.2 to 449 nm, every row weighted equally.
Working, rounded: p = 9.4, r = 6.1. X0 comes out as 15.5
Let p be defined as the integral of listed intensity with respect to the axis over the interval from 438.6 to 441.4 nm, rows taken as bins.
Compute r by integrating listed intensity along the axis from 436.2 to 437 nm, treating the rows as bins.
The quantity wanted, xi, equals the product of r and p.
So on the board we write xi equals 278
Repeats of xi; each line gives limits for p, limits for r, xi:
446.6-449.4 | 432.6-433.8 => 169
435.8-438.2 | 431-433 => 255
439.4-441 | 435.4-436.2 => 121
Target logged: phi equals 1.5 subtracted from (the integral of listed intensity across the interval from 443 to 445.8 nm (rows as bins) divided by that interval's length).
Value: 7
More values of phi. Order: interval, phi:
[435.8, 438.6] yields 8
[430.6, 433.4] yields 4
